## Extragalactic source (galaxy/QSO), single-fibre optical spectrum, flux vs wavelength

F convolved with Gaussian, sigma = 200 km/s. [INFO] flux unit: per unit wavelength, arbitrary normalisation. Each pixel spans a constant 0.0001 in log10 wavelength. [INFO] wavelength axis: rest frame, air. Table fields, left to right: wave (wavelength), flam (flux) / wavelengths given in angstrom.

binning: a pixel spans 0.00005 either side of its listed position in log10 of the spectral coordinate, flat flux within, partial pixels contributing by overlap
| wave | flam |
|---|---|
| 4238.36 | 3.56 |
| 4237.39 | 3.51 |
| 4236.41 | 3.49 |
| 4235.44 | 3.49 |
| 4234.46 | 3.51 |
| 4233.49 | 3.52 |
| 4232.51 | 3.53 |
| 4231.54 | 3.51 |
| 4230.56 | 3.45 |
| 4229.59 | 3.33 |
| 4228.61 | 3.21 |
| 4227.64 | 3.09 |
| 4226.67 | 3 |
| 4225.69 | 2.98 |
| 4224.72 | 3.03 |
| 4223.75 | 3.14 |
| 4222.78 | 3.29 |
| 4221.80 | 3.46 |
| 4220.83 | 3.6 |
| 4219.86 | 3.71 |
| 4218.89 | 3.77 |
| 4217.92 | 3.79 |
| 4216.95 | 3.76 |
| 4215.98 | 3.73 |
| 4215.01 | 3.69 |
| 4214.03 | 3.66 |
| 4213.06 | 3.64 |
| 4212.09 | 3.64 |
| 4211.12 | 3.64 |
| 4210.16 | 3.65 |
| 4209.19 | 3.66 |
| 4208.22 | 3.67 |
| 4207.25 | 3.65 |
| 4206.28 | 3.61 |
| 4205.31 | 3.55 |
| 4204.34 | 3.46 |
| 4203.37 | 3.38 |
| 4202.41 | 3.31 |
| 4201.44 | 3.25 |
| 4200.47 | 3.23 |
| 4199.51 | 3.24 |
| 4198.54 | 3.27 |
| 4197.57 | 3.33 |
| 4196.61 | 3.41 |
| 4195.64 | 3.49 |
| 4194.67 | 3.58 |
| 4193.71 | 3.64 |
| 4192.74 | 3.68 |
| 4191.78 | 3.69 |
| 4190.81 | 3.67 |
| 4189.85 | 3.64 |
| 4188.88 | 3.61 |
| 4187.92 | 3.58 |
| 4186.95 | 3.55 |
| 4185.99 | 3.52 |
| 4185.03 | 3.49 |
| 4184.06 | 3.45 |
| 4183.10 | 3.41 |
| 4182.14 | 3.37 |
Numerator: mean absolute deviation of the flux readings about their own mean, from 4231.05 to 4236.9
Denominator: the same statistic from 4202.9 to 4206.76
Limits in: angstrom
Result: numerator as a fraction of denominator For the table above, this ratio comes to 0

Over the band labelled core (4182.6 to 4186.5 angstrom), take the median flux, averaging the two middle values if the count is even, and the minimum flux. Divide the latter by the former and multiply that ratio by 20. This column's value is 19.7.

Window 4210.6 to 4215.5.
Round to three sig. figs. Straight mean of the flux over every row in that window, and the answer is 3.65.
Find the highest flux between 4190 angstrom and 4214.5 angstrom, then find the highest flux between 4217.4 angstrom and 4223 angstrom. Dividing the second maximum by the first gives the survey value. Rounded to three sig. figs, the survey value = 1.03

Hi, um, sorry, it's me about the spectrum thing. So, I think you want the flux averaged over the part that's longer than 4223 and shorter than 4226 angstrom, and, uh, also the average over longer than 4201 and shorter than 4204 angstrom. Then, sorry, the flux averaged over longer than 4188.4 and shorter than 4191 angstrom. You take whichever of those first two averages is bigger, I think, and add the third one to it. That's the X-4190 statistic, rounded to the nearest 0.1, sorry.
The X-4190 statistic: 7.0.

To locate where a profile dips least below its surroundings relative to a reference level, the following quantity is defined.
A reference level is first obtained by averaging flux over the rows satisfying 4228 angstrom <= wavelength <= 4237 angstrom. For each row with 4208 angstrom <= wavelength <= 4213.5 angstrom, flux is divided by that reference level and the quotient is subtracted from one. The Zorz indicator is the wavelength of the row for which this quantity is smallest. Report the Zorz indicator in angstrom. 4208.22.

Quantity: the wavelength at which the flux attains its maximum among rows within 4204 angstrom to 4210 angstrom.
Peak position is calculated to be 4208.22 angstrom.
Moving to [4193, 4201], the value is 4193.71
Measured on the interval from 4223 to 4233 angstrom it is 4232.51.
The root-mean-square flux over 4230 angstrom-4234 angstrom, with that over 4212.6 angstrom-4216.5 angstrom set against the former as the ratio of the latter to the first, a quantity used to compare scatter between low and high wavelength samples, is 1.05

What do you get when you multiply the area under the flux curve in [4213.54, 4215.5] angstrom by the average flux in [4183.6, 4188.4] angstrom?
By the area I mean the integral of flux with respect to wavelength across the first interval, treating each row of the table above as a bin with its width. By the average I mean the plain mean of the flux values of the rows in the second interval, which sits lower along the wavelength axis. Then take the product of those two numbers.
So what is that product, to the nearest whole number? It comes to 25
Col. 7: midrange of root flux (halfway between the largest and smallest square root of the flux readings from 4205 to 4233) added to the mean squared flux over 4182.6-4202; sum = 14.0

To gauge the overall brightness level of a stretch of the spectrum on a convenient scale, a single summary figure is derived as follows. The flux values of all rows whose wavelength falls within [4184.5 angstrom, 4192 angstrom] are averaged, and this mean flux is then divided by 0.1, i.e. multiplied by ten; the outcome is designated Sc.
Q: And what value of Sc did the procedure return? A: 35.9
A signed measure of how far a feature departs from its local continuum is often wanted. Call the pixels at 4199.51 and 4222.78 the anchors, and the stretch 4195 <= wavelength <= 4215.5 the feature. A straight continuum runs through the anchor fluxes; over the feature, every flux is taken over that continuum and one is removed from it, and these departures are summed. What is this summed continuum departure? 1.6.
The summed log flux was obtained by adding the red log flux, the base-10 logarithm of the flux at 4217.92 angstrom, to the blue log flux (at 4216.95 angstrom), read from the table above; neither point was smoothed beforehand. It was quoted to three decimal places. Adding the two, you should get 1.154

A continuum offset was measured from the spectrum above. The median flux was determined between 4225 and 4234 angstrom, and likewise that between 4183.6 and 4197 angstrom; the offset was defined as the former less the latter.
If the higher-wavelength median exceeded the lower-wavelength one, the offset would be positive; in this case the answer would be -0.25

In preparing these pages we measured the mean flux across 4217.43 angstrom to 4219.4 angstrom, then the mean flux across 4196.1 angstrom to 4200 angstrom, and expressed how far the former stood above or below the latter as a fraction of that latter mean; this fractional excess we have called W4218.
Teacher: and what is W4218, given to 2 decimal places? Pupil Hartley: 0.14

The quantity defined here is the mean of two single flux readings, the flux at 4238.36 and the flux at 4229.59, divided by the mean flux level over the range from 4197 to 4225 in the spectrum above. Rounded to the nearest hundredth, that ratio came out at 0.98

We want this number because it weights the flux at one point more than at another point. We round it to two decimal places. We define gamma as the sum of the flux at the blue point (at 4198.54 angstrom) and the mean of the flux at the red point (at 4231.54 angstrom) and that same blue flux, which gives 6.66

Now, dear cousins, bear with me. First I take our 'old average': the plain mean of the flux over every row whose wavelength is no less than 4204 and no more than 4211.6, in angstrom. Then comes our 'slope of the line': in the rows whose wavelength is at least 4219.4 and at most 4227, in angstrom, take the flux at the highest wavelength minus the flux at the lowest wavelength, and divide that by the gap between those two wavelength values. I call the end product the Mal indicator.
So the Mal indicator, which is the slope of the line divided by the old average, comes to -0.029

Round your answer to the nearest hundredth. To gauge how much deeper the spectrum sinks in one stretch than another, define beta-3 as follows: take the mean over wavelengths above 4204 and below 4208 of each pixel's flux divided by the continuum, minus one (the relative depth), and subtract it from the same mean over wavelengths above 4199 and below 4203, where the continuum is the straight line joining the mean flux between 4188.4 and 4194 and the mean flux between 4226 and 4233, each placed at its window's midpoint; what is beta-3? -0.10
